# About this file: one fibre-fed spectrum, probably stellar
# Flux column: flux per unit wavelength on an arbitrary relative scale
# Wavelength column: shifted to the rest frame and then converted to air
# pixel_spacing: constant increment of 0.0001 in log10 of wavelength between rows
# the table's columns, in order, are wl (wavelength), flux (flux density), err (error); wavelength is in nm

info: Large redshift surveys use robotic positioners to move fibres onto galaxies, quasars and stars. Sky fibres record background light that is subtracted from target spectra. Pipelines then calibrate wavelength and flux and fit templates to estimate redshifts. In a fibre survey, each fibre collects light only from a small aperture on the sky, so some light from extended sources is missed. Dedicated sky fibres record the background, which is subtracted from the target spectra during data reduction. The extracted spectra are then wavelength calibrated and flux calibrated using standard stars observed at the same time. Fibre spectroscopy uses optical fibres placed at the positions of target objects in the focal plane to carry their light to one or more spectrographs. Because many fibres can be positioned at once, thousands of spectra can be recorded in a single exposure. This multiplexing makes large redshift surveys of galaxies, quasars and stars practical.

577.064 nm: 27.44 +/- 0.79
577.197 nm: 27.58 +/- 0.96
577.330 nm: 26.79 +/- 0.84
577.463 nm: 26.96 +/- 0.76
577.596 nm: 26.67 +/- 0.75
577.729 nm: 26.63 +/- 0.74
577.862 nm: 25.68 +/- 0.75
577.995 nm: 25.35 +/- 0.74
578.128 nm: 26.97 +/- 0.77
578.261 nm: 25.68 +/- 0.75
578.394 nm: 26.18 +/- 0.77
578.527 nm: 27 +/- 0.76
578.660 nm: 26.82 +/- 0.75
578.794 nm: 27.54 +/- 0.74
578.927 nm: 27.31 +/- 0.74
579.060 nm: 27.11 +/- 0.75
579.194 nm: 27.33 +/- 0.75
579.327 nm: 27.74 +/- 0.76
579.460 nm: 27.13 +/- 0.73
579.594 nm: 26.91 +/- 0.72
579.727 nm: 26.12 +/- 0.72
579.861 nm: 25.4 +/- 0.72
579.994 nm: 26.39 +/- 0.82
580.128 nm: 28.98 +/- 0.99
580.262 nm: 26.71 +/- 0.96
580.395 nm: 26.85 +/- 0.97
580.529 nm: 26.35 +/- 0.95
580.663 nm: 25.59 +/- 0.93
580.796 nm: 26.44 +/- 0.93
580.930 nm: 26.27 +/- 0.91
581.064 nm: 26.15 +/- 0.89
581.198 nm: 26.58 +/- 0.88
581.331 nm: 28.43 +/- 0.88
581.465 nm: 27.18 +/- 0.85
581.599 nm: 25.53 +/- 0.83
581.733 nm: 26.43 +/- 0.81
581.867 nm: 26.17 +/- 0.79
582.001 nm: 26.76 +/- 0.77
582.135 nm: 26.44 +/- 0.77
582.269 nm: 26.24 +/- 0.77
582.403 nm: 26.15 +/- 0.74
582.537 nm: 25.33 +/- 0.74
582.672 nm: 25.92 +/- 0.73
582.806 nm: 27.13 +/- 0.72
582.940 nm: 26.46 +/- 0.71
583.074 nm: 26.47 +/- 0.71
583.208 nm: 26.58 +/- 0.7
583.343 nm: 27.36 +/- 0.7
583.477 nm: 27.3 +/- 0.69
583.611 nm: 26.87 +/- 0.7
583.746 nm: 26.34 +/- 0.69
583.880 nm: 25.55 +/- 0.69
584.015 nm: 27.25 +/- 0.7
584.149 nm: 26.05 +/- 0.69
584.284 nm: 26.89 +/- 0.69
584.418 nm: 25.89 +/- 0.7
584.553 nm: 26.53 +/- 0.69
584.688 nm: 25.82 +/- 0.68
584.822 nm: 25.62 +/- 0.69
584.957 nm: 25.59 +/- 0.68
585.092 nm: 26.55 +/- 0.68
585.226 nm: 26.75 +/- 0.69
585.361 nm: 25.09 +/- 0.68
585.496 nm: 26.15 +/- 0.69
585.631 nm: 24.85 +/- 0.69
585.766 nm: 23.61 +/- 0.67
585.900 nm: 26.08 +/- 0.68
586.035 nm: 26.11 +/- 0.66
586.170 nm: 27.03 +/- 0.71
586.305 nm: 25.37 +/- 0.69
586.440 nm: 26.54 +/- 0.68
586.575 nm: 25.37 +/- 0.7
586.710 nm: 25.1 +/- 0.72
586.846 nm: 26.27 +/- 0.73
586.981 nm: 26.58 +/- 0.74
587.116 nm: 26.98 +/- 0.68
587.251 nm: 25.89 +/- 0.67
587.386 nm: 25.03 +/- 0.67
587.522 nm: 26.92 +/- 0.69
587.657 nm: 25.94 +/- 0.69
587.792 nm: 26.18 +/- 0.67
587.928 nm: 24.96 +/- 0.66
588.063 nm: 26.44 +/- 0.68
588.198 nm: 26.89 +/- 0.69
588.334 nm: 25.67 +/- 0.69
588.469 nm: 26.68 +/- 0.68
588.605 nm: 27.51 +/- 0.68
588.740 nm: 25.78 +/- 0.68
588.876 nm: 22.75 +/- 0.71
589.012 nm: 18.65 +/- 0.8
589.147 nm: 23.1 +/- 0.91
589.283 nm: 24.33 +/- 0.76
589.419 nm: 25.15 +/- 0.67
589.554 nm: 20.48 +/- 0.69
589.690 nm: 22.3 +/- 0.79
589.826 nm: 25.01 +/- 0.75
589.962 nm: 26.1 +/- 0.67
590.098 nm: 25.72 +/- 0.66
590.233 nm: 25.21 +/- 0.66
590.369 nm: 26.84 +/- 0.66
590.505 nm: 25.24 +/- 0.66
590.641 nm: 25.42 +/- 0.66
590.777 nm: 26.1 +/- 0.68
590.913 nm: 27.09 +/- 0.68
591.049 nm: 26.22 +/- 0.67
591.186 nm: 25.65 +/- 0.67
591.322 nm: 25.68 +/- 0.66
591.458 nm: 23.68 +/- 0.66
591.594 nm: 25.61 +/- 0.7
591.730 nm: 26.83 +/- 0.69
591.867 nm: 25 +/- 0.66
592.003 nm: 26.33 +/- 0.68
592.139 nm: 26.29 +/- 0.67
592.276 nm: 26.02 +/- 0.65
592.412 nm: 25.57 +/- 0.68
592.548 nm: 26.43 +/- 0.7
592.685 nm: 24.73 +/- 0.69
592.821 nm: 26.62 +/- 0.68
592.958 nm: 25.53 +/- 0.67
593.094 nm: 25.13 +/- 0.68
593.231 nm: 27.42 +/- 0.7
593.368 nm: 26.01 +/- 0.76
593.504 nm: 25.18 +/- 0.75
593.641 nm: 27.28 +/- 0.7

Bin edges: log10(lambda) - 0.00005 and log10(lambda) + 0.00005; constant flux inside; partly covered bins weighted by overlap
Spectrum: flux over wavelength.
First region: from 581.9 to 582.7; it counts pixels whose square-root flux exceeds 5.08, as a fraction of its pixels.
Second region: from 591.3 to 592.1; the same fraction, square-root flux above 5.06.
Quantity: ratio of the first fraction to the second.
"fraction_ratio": 1.25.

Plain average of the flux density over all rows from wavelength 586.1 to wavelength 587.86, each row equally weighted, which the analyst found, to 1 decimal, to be 26.1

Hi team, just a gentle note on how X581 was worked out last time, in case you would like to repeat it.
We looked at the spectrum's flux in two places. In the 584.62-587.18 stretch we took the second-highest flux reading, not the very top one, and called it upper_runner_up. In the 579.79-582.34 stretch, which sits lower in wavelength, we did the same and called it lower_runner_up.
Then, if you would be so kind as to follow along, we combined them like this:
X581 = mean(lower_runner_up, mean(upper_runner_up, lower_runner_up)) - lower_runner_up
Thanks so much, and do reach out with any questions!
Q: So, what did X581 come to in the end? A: -0.36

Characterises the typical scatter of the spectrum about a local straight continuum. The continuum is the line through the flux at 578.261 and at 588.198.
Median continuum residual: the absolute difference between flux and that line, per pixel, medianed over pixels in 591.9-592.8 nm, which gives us 1.2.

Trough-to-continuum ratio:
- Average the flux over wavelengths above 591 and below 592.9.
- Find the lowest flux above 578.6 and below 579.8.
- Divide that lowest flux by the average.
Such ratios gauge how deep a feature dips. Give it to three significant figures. 1.01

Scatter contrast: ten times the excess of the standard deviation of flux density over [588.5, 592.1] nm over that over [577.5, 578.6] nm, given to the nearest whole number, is 14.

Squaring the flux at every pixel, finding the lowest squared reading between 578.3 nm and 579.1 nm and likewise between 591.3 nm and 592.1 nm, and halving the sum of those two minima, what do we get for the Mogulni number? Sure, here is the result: 623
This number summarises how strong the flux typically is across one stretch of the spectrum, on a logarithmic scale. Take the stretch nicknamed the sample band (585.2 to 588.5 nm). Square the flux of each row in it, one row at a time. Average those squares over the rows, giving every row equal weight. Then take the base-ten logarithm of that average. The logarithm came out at 2.83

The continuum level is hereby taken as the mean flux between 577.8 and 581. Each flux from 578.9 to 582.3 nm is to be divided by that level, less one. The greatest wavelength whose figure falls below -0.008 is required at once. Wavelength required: 582.269 nm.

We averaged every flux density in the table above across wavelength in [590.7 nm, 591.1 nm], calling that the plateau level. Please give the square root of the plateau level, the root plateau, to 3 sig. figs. 5.14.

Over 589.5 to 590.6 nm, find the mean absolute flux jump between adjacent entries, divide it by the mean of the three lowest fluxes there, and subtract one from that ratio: -0.938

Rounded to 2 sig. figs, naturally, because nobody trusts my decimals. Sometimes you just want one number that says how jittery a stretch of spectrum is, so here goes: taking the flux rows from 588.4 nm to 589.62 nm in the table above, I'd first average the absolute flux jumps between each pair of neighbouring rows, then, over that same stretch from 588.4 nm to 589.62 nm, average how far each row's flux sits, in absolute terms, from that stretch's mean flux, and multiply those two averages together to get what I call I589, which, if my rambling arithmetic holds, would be 6.0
